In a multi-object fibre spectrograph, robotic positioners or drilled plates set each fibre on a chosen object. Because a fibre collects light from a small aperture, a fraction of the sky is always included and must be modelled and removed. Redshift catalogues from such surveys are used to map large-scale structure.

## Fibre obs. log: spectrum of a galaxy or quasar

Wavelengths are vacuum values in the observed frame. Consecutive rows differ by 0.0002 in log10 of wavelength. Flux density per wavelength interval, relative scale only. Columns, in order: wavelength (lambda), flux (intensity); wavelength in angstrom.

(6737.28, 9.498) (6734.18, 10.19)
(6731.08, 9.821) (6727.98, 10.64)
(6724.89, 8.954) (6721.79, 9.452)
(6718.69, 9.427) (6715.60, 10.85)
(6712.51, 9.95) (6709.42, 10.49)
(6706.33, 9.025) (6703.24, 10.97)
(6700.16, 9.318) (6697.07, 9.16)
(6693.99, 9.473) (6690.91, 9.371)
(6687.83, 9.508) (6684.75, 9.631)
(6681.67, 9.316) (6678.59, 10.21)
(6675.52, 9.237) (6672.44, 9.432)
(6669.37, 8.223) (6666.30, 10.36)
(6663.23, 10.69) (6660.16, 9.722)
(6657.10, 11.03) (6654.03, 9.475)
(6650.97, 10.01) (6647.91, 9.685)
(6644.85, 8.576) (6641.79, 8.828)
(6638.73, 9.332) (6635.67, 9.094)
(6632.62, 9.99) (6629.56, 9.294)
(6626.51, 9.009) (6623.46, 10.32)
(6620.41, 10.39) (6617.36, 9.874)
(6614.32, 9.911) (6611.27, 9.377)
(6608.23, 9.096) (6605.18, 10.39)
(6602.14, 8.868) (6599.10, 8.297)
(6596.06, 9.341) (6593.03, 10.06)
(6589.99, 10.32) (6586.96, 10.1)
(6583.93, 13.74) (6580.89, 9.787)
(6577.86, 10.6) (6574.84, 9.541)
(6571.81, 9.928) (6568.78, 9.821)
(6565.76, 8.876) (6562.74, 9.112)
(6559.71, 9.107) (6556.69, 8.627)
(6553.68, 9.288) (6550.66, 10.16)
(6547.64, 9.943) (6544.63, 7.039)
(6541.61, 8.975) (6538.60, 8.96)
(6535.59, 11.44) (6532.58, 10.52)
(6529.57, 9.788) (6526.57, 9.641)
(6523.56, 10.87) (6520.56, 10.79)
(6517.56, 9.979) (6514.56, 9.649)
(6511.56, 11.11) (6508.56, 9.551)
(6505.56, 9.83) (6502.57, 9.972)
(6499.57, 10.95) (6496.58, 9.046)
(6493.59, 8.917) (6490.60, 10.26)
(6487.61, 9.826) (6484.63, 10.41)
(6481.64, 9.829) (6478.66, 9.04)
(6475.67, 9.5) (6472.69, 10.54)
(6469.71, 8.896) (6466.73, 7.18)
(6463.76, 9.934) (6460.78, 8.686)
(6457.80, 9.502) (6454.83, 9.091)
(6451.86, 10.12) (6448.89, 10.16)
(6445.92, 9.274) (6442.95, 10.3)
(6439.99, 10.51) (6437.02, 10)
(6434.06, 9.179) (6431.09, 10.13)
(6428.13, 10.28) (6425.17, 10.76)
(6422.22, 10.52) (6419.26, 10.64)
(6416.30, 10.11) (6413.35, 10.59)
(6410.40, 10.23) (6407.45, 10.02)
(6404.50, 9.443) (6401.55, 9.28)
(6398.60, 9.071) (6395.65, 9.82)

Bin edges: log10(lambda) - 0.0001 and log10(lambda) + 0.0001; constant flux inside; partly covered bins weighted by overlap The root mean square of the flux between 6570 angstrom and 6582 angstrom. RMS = 9.97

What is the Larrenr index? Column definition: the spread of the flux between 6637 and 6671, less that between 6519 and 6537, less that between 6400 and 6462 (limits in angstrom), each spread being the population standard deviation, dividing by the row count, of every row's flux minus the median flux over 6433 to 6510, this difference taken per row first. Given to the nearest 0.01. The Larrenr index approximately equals -0.37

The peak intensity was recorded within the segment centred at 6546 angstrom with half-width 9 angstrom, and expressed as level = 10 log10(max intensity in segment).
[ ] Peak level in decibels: 10.1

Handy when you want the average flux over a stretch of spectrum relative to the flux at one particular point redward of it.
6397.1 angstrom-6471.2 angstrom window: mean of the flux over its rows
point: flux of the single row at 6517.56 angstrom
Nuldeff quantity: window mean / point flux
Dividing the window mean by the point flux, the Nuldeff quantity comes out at 0.98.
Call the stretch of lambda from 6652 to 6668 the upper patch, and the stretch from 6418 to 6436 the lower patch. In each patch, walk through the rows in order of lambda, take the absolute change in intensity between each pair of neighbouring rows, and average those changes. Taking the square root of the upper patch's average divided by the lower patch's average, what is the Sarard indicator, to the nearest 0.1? 1.6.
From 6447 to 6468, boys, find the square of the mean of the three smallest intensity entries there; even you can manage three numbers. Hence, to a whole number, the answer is 69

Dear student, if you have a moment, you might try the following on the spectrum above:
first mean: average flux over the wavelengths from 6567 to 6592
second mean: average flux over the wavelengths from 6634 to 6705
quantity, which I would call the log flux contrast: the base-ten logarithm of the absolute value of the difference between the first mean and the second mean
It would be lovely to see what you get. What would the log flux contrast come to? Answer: -0.1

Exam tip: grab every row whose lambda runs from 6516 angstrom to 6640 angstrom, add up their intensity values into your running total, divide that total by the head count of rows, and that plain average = 9.7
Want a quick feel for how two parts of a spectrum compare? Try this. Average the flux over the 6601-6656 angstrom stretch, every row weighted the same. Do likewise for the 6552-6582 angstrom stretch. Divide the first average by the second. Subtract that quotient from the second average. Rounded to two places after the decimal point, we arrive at 8.46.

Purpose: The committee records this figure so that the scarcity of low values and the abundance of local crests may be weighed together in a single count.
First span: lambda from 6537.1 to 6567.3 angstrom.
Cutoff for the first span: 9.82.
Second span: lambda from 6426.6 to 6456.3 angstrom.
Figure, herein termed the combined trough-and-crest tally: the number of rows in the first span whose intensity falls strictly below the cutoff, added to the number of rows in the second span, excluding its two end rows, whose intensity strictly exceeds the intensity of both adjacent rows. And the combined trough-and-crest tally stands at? 10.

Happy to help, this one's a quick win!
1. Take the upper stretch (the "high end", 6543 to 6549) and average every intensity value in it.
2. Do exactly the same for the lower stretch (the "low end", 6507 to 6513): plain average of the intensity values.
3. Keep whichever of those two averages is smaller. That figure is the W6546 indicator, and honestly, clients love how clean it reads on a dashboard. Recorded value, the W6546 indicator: 8.5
